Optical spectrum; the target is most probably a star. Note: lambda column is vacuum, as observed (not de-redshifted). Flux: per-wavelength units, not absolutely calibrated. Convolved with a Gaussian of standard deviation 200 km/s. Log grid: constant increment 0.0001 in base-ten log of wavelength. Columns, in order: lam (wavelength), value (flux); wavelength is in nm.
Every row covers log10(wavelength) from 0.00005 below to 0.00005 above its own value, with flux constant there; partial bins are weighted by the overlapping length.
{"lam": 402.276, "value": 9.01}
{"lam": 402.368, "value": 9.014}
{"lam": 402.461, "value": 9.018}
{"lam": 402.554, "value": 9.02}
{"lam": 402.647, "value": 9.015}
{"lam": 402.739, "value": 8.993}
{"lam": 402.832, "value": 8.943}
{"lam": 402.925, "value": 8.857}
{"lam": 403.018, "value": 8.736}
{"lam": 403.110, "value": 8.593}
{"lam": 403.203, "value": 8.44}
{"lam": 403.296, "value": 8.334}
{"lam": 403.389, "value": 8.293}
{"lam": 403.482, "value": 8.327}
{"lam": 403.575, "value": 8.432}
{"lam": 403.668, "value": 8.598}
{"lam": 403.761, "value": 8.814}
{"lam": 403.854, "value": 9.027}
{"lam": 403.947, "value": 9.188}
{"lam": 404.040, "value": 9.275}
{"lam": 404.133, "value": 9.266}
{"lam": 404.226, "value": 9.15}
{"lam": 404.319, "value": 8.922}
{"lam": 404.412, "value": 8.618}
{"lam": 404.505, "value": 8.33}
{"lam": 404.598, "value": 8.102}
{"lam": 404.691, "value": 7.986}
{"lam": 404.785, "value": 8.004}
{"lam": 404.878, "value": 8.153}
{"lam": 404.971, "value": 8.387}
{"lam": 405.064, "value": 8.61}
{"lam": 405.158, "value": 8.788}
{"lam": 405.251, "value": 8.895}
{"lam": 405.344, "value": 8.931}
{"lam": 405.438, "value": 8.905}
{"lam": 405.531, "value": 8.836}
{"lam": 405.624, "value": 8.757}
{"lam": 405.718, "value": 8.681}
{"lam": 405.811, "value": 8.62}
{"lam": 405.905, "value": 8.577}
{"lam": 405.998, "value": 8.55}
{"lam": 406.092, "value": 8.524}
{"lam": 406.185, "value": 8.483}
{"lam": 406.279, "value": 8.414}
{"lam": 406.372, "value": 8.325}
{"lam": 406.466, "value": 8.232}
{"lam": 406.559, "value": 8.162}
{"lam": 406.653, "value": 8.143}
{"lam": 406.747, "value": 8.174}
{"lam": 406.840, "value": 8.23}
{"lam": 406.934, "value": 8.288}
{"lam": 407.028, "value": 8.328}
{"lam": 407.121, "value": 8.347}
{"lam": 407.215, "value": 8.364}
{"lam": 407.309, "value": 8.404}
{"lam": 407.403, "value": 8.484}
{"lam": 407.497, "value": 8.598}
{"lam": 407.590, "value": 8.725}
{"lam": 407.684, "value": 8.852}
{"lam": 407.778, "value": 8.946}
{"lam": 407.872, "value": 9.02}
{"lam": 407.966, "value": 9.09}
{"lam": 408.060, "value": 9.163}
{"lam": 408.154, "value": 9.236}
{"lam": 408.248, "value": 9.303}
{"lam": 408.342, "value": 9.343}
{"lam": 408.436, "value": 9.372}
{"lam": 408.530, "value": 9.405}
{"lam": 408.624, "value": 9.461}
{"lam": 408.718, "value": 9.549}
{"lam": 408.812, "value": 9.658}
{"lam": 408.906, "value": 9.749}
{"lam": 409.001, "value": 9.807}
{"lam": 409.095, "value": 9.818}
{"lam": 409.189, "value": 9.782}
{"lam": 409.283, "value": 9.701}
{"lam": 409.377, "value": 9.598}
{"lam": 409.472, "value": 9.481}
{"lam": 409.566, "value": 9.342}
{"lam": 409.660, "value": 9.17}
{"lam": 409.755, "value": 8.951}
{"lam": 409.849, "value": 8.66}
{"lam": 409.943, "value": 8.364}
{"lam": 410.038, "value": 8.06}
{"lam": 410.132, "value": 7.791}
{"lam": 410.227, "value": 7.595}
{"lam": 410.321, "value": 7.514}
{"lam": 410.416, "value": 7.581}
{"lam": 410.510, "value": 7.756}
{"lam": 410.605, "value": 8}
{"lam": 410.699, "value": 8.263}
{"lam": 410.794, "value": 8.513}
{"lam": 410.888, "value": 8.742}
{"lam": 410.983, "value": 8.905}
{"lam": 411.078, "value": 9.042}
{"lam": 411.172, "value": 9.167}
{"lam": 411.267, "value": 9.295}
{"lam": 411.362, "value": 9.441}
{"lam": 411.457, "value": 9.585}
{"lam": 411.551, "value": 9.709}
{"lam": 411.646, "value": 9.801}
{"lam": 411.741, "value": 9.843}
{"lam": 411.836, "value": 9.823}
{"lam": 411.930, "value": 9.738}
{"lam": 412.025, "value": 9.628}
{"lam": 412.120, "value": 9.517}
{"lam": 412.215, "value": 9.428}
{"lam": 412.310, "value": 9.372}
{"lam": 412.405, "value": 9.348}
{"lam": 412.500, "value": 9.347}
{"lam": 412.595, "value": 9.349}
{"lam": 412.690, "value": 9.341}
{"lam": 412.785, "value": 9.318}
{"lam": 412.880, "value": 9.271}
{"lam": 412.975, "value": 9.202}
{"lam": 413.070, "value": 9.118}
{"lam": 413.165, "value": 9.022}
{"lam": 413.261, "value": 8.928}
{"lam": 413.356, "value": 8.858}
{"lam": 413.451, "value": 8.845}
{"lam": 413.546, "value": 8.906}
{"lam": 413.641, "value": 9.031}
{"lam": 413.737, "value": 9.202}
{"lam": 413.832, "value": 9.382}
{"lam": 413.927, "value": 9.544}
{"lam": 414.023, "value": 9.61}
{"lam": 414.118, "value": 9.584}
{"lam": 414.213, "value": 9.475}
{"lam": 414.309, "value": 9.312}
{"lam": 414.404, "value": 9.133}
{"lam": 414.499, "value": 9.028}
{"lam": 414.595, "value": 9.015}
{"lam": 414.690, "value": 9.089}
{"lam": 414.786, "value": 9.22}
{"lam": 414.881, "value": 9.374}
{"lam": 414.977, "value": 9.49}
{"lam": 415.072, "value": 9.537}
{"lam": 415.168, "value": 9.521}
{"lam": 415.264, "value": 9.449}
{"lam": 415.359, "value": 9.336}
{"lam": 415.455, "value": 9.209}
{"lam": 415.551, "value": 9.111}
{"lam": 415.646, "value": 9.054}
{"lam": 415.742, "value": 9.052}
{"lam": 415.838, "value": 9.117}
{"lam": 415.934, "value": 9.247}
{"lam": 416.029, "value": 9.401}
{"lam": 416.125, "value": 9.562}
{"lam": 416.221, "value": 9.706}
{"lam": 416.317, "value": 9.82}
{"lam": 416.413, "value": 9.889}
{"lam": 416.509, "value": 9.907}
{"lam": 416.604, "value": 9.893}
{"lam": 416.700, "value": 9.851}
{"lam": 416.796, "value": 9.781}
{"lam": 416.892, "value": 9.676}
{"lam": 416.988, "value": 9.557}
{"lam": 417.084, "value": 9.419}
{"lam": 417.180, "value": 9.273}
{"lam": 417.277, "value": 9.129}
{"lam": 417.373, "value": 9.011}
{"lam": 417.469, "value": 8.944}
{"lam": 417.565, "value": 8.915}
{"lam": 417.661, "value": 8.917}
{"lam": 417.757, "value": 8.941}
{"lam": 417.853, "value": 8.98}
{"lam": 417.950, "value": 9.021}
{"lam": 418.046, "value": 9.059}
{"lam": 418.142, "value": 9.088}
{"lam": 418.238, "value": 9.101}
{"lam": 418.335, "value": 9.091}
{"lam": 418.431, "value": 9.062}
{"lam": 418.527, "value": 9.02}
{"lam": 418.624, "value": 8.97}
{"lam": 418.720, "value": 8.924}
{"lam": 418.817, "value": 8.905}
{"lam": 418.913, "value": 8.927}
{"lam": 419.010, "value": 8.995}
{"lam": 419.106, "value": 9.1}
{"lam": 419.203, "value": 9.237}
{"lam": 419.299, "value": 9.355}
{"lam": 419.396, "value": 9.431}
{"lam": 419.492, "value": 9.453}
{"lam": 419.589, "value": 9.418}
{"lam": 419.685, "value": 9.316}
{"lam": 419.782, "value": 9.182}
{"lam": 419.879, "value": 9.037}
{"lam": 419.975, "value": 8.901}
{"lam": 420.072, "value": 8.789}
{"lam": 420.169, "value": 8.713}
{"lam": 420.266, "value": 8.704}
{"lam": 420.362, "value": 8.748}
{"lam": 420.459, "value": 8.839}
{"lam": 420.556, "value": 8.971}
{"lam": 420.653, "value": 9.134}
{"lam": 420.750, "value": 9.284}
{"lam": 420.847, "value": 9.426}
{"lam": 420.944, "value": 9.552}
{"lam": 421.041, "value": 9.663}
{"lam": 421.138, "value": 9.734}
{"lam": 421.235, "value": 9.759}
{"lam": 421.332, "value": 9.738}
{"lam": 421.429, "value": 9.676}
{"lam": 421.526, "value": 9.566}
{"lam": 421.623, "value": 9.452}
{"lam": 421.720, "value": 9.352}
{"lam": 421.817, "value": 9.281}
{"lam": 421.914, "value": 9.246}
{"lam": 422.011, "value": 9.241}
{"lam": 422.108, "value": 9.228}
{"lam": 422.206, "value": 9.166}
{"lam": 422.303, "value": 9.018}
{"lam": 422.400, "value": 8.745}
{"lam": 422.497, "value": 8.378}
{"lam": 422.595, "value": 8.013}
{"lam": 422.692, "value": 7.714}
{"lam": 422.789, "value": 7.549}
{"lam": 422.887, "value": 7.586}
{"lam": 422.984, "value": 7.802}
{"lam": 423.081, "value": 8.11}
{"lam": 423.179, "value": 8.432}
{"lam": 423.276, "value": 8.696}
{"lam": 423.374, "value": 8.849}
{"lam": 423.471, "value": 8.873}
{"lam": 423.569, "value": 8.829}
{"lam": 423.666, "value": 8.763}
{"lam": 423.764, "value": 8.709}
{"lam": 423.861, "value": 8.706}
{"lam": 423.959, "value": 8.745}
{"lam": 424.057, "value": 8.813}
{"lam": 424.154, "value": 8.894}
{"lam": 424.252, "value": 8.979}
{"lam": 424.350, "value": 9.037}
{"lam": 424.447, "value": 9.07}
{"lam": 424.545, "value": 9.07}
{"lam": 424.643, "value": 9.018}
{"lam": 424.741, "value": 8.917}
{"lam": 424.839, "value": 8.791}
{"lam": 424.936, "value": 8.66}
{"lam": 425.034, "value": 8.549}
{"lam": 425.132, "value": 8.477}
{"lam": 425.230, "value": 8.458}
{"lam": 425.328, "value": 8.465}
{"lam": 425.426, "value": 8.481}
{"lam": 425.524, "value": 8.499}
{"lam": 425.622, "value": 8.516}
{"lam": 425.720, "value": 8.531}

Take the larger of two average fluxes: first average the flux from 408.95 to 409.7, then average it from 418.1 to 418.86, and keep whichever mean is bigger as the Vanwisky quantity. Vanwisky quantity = 9.6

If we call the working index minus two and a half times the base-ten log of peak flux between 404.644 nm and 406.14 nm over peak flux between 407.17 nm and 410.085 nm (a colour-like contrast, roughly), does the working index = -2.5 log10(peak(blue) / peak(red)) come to 0.103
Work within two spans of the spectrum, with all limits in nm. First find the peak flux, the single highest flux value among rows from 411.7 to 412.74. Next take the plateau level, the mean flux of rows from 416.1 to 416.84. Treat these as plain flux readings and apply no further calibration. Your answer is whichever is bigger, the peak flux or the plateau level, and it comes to 9.84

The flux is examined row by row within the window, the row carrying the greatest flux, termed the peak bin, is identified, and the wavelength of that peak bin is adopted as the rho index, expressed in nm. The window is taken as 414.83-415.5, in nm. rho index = 415.072 nm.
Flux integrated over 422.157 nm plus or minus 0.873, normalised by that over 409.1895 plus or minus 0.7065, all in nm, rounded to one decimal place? 1.2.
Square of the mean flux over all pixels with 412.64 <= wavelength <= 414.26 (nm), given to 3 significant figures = 84.9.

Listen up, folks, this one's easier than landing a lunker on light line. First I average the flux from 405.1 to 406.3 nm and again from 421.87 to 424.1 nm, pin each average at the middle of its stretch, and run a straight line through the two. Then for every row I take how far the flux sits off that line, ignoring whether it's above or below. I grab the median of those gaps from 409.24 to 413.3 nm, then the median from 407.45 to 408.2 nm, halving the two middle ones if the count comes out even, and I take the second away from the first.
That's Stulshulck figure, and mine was 0.40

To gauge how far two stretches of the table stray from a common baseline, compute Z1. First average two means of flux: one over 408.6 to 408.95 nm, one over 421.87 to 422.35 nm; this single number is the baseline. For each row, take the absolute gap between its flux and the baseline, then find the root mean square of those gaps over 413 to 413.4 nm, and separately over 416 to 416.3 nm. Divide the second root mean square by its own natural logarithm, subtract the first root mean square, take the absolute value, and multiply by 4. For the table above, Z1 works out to 2.2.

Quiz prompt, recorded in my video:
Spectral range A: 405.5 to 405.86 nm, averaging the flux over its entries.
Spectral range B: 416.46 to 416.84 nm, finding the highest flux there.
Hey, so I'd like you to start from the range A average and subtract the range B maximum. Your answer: -1.2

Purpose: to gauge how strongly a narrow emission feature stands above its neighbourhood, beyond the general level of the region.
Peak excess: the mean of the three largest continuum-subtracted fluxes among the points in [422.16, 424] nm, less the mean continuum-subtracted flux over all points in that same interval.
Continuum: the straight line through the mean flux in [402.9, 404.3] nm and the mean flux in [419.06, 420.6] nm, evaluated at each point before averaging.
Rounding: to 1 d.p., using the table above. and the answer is 0.6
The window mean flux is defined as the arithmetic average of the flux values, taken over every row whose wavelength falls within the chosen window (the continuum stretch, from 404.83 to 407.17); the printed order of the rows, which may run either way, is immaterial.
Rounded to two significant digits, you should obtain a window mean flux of 8.5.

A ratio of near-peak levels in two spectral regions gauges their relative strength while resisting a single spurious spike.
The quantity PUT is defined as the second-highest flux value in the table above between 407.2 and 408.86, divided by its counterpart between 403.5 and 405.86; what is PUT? 1.03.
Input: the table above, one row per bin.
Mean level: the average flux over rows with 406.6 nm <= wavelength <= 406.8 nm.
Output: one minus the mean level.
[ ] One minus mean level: -7.2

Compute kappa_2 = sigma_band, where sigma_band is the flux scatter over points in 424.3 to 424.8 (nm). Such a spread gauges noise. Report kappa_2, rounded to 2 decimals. 0.06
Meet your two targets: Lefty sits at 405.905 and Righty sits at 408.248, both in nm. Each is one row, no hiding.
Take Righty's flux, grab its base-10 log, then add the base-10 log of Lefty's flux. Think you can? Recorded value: 1.90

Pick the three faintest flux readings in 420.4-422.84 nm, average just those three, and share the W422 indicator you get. 7.8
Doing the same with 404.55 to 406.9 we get 8.0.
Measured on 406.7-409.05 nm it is 8.2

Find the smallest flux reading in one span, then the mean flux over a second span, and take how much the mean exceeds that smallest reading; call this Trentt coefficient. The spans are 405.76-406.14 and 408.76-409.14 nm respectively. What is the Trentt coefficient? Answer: 1.2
